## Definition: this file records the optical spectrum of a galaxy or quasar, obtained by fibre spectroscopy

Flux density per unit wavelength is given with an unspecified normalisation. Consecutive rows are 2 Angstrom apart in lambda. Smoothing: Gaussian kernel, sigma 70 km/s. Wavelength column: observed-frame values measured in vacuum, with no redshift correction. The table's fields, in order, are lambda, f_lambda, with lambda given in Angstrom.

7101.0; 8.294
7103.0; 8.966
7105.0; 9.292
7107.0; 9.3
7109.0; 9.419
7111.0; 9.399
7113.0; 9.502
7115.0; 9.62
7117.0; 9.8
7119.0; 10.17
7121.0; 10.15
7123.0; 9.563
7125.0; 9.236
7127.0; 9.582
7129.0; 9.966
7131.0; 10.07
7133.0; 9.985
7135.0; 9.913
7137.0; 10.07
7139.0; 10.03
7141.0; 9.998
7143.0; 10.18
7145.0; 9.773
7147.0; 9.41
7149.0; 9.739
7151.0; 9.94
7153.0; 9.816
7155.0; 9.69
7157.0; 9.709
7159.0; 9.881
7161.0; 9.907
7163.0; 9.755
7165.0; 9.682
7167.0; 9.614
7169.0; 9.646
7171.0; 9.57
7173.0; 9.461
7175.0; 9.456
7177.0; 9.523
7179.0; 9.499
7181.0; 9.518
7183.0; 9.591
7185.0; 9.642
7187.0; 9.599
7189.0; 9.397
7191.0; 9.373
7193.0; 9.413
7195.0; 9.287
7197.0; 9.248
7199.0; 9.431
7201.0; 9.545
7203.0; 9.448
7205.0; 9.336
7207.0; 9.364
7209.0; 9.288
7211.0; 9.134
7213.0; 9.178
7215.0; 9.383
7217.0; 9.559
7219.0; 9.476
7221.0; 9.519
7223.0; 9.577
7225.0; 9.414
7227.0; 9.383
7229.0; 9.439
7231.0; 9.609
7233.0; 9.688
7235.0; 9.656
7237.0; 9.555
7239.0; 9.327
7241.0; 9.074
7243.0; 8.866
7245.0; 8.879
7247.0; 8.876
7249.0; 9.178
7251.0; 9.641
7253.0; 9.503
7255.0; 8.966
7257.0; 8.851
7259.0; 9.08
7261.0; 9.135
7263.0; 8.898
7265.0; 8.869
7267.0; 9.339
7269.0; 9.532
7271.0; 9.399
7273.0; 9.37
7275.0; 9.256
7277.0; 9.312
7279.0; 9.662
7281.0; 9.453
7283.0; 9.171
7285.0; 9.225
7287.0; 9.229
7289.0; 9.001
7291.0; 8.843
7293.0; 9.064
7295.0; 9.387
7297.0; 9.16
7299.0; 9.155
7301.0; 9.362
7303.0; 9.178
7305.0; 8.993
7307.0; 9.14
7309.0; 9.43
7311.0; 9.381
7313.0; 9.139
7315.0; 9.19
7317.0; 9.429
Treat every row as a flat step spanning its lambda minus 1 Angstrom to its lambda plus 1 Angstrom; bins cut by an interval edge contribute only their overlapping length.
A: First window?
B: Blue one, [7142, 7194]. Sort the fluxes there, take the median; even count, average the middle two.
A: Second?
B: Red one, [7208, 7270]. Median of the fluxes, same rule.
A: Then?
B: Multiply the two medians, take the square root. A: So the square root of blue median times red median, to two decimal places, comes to 9.48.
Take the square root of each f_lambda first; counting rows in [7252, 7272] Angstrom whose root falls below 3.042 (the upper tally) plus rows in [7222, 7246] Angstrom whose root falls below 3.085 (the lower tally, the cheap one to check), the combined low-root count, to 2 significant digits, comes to 13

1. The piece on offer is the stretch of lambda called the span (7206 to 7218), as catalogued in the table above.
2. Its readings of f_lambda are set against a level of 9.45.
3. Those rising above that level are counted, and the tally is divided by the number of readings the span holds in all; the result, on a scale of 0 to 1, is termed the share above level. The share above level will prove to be 0.17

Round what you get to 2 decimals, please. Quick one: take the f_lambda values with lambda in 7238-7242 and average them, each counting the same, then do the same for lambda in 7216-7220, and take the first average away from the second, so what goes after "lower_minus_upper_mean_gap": 0.32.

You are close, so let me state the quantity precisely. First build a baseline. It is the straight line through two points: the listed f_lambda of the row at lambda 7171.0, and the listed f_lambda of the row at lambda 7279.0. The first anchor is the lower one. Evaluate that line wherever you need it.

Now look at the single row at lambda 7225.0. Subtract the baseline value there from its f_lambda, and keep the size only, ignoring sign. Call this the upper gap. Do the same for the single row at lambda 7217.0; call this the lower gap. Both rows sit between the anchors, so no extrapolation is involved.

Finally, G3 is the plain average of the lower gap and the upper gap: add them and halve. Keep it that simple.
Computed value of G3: 0.13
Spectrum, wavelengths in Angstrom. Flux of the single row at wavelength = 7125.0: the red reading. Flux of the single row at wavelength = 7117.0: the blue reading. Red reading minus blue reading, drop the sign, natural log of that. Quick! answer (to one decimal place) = -0.6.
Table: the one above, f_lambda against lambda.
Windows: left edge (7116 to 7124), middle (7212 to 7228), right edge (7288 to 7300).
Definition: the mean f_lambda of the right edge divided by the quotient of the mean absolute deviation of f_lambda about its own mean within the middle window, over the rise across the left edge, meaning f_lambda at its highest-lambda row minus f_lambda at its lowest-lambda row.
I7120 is -22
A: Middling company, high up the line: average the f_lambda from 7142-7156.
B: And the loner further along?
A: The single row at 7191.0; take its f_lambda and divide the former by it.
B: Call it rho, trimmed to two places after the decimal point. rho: 1.04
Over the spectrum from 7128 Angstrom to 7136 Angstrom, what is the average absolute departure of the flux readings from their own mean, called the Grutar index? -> 0.04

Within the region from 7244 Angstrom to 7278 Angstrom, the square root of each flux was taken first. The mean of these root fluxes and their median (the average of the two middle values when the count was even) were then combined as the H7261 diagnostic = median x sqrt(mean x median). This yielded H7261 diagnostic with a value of 9.18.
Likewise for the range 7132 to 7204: 9.64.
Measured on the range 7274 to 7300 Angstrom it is 9.22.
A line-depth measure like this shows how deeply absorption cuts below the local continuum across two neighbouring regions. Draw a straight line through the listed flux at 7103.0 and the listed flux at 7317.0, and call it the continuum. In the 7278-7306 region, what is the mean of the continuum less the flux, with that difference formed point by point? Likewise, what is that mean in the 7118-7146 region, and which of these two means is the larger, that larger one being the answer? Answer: 0.17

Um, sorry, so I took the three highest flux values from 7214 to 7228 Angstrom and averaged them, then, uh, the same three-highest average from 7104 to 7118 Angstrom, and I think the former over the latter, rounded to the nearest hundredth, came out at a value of 0.99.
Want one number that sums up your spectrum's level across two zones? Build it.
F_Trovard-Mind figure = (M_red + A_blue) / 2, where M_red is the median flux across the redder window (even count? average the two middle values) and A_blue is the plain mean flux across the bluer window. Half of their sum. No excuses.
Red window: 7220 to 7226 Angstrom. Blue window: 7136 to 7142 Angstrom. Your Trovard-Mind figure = 9.8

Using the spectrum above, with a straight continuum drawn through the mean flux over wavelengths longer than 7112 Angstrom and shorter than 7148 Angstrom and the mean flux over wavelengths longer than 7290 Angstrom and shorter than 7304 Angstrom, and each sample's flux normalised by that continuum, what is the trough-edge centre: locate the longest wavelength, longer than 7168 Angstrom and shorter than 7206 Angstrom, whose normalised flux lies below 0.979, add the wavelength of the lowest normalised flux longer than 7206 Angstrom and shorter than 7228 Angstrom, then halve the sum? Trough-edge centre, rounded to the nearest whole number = 7204 Angstrom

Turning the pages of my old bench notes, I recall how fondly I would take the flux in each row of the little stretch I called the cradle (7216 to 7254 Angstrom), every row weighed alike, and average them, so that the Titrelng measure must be 9.4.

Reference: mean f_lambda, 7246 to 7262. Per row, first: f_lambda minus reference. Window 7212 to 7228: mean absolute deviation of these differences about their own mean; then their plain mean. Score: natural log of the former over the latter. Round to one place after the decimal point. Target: -1.1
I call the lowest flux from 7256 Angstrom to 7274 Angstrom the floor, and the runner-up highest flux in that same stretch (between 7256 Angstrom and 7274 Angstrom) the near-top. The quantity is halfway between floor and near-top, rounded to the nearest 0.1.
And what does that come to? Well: 9.1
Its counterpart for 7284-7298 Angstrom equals 9.0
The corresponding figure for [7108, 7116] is 9.5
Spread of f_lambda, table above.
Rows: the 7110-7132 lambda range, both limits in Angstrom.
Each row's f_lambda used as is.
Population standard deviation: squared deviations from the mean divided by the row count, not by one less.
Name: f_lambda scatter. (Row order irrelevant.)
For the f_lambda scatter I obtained 0.30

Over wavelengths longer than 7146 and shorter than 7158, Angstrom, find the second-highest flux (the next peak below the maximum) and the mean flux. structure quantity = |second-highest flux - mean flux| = 0.099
